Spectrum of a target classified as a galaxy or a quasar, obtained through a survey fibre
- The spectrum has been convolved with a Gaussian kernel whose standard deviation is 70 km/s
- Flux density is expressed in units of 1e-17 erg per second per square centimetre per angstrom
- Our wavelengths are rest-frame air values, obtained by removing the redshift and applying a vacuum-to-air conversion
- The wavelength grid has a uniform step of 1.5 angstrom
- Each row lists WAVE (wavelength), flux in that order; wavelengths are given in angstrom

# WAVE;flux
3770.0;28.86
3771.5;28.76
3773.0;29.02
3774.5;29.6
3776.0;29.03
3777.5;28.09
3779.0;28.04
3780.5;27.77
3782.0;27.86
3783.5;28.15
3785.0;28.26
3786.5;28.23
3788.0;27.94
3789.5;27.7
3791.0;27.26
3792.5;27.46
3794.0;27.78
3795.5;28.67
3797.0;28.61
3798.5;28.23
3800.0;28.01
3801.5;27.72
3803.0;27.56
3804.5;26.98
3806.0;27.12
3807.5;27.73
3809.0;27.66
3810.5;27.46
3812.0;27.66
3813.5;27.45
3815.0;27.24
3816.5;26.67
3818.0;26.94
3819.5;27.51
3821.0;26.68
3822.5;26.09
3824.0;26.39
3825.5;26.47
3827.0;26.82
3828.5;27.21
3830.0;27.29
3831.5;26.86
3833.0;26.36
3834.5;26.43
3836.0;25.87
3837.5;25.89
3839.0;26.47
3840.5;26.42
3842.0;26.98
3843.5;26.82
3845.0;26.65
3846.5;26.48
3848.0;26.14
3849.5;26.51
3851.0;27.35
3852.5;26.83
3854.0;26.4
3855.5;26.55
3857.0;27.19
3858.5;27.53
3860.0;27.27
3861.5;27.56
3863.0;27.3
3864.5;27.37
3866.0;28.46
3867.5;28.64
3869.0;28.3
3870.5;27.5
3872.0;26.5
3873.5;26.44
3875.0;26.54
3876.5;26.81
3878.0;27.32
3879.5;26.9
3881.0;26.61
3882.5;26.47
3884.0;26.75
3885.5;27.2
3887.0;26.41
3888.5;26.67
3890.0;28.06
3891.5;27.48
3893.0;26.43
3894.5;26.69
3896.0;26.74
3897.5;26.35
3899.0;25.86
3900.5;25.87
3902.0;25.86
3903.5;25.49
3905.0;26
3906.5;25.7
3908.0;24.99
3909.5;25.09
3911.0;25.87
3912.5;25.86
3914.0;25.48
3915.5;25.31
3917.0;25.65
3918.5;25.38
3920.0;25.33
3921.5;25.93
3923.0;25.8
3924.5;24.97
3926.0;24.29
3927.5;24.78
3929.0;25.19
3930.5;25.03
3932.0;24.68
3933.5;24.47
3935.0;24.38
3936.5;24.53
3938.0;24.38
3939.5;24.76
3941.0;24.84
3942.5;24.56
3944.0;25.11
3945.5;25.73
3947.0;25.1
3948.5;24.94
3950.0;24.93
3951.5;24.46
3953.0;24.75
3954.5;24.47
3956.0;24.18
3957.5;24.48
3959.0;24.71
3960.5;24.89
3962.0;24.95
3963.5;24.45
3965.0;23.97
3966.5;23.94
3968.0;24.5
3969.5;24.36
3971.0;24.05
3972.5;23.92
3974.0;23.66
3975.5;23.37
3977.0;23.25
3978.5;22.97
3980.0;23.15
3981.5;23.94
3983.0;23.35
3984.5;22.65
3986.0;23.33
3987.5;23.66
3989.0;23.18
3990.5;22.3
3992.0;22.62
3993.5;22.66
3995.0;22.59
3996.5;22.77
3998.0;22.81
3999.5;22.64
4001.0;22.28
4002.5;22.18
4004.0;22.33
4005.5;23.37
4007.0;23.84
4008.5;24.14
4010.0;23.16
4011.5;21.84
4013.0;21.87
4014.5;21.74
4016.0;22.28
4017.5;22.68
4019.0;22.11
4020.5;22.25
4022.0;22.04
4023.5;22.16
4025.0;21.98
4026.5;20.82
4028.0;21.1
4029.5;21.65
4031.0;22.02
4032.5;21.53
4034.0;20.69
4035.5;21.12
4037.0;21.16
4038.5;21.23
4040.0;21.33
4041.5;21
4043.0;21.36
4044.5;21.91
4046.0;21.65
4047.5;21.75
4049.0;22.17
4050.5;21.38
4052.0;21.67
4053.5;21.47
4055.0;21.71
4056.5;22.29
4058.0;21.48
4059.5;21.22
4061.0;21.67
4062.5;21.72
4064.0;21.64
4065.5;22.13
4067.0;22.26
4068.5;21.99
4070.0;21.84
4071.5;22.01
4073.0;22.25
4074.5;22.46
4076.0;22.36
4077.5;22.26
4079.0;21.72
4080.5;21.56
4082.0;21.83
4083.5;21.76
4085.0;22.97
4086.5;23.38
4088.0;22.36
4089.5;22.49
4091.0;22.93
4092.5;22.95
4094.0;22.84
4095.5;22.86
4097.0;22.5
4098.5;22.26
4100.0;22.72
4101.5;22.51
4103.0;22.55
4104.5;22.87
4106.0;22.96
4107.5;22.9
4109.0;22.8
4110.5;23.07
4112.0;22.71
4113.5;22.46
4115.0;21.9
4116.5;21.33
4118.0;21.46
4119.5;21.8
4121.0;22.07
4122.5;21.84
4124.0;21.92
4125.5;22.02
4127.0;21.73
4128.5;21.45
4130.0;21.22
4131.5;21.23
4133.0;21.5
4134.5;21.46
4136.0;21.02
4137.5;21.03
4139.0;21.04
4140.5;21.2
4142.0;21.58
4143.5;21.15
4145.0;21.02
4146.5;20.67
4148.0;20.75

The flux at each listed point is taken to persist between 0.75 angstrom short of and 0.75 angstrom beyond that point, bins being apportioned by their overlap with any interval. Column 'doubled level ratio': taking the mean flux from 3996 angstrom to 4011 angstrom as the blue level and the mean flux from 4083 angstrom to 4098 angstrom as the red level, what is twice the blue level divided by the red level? 2.02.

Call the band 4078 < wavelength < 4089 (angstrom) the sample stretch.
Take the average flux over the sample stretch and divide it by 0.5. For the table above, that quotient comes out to 44.5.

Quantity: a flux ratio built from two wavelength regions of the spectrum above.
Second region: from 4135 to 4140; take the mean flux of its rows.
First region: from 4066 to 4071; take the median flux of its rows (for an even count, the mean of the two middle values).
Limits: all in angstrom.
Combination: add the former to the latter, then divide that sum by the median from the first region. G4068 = 1.96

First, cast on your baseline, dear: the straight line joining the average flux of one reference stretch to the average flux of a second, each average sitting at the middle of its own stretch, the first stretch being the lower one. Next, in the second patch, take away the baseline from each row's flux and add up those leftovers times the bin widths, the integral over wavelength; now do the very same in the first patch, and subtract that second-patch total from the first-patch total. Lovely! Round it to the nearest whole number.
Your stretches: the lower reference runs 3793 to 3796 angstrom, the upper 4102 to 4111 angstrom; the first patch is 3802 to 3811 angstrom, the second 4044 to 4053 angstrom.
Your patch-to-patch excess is 14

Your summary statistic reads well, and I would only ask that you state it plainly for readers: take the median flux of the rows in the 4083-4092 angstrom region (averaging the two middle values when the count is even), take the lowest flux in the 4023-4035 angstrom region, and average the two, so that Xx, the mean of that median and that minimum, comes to 21.7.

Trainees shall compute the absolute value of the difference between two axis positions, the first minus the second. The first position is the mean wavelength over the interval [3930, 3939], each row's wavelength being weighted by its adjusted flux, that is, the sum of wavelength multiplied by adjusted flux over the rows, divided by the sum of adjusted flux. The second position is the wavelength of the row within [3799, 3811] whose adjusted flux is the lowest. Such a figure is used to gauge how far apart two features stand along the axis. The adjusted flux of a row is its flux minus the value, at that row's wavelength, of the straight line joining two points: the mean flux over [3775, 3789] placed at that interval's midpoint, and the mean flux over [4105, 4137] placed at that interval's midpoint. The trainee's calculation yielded 130.2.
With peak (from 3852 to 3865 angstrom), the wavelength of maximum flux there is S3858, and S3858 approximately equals 3861.5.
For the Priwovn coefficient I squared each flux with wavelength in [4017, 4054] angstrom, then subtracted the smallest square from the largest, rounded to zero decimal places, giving 86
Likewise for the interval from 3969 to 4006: 101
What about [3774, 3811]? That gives 148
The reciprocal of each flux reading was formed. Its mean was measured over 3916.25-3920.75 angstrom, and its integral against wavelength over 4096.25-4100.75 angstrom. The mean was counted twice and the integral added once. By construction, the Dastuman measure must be 0.28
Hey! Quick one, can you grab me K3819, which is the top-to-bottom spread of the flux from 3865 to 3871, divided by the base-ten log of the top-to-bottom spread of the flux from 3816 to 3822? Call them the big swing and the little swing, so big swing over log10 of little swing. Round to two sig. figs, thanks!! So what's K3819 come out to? -15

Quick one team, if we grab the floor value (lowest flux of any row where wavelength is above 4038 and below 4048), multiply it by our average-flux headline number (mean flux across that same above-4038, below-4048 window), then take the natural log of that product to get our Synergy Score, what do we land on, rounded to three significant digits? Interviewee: 6.11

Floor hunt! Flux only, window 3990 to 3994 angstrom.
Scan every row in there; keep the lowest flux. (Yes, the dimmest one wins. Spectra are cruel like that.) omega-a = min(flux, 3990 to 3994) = 22.3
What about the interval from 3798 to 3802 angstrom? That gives 27.72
